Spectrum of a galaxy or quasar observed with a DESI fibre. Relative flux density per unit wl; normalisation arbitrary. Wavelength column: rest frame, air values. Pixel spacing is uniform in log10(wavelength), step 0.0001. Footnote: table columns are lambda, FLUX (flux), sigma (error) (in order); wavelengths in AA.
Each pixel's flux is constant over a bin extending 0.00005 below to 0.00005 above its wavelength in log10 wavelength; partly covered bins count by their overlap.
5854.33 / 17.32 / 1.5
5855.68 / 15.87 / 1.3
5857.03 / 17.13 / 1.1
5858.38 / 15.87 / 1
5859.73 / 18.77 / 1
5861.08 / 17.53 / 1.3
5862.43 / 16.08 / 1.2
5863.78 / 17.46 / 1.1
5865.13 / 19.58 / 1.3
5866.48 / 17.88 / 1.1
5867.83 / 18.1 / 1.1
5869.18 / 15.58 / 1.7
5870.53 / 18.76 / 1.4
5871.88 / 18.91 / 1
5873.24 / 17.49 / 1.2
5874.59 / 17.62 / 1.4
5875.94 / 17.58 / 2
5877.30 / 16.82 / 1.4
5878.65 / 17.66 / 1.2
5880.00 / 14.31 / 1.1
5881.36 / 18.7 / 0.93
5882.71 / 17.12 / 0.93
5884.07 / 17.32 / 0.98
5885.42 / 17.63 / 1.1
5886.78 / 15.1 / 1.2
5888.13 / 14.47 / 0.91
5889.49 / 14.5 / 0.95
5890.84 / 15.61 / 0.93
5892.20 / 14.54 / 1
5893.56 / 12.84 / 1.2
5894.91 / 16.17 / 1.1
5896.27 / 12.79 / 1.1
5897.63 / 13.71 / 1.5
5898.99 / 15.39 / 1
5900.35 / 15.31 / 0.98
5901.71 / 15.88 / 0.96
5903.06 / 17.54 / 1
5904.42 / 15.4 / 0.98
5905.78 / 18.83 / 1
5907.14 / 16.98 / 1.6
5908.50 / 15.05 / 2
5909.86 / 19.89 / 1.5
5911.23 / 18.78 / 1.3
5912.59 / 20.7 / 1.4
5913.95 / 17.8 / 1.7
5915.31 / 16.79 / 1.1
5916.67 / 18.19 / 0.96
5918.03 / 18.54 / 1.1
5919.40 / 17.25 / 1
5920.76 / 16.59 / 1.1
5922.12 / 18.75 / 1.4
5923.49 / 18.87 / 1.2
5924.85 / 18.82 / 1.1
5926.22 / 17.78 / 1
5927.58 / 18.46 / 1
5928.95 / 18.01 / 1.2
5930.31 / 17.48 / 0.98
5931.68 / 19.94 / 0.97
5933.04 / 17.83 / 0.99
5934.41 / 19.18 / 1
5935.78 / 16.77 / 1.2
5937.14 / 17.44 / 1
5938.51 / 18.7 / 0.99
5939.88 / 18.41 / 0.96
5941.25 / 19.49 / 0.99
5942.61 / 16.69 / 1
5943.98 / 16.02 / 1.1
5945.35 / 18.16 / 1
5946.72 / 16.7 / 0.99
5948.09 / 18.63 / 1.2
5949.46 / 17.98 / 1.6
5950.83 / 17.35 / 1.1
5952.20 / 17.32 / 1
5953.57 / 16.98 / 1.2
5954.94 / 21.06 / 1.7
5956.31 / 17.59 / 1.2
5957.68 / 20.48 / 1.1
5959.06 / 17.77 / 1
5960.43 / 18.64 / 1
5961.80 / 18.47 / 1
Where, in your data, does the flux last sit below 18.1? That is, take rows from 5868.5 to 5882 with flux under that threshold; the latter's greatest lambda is 5880.00 AA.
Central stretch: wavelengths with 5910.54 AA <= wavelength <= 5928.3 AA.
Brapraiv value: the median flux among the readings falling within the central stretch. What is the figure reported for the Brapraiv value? 18.5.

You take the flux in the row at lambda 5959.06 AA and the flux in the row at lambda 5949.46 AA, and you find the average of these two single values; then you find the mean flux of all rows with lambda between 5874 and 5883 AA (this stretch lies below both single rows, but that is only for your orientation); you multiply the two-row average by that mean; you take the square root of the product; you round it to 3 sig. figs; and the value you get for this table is 17.5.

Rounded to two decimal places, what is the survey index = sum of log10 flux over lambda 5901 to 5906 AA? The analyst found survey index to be 4.91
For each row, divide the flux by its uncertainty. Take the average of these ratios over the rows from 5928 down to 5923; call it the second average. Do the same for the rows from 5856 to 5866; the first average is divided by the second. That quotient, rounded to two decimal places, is 0.89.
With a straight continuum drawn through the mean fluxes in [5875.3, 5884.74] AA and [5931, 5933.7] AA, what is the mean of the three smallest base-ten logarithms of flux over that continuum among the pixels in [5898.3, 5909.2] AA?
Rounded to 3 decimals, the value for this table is -0.070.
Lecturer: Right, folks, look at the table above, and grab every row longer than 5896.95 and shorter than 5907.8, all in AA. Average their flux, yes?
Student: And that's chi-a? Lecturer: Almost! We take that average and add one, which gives 17.1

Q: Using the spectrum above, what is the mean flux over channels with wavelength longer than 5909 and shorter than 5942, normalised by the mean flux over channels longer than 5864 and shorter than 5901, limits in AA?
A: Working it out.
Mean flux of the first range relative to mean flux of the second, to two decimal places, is 1.12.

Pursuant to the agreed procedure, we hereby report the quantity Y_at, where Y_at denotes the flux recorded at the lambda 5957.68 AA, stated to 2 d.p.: 20.48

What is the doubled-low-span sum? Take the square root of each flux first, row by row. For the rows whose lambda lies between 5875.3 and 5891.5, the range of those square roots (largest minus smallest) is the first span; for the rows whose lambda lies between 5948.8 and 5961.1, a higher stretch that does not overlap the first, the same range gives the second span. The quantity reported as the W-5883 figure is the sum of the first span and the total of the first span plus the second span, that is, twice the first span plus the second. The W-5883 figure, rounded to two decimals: 1.55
